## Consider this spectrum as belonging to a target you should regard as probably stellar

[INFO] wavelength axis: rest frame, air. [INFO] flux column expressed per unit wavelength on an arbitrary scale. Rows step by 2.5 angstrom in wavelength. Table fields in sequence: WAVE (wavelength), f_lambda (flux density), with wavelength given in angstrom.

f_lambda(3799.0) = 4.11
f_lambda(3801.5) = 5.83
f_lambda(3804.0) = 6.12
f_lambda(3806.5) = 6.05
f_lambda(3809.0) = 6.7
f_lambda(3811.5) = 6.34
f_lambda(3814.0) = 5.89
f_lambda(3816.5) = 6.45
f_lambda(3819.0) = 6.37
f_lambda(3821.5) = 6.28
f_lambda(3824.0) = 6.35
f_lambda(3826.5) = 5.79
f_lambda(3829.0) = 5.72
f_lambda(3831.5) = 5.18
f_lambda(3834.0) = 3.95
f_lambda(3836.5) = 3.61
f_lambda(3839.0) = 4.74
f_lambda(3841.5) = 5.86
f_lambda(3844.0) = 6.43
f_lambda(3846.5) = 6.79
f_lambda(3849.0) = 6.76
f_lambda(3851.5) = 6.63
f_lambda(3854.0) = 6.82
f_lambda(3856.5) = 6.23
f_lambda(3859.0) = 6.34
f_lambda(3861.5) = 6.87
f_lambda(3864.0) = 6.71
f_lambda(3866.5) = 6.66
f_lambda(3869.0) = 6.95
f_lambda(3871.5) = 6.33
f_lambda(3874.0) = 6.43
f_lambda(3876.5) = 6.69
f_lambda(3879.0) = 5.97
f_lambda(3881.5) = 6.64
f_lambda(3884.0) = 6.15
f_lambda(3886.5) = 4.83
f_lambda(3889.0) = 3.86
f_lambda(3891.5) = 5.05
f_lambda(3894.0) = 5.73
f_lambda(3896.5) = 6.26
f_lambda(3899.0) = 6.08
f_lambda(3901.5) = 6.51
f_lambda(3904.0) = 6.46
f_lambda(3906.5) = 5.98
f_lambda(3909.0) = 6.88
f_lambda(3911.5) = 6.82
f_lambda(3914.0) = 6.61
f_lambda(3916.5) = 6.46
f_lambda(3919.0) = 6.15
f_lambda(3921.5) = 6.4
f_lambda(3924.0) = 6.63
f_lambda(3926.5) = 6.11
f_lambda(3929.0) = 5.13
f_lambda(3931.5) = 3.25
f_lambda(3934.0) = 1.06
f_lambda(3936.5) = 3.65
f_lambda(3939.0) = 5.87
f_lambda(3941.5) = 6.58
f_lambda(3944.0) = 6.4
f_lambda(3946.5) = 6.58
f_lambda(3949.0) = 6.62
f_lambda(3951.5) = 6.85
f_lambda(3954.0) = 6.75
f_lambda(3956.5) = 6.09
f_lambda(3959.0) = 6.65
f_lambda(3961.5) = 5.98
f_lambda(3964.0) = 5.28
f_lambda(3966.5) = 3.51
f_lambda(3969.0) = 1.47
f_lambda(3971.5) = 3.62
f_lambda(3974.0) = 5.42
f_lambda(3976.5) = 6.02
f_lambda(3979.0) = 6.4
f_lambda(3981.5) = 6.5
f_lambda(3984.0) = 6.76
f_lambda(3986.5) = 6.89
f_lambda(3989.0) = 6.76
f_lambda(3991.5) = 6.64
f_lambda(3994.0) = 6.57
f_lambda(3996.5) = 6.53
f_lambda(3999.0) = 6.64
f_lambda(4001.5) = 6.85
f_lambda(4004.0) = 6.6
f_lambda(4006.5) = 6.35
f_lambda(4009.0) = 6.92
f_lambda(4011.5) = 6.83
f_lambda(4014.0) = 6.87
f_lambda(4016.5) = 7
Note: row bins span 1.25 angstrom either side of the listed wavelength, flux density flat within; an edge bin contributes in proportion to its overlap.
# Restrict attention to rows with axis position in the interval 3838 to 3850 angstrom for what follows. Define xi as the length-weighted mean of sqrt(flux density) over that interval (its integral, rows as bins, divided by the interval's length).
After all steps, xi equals 2.471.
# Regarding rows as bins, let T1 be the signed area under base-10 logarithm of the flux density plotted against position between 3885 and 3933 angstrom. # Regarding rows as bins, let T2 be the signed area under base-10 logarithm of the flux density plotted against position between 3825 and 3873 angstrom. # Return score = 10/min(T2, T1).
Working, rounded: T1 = 36.3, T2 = 37.1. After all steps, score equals 0.2755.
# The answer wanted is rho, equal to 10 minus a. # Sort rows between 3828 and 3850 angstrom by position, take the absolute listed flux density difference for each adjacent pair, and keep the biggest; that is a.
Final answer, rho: 8.77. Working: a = 1.2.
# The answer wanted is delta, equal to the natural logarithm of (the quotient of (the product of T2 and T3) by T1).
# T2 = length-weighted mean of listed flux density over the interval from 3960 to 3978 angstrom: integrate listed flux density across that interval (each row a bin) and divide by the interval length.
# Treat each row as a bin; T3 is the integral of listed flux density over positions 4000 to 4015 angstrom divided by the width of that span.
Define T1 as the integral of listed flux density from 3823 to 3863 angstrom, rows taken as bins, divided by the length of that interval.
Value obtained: 1.6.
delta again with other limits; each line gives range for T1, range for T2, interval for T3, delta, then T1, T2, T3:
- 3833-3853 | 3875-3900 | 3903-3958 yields 1.8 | 5.63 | 5.7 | 5.9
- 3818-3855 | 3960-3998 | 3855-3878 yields 1.9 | 5.81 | 5.6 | 6.6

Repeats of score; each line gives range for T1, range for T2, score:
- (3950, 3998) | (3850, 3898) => 0.2799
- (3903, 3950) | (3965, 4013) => 0.2905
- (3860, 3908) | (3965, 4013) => 0.2765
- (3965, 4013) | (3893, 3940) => 0.2926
